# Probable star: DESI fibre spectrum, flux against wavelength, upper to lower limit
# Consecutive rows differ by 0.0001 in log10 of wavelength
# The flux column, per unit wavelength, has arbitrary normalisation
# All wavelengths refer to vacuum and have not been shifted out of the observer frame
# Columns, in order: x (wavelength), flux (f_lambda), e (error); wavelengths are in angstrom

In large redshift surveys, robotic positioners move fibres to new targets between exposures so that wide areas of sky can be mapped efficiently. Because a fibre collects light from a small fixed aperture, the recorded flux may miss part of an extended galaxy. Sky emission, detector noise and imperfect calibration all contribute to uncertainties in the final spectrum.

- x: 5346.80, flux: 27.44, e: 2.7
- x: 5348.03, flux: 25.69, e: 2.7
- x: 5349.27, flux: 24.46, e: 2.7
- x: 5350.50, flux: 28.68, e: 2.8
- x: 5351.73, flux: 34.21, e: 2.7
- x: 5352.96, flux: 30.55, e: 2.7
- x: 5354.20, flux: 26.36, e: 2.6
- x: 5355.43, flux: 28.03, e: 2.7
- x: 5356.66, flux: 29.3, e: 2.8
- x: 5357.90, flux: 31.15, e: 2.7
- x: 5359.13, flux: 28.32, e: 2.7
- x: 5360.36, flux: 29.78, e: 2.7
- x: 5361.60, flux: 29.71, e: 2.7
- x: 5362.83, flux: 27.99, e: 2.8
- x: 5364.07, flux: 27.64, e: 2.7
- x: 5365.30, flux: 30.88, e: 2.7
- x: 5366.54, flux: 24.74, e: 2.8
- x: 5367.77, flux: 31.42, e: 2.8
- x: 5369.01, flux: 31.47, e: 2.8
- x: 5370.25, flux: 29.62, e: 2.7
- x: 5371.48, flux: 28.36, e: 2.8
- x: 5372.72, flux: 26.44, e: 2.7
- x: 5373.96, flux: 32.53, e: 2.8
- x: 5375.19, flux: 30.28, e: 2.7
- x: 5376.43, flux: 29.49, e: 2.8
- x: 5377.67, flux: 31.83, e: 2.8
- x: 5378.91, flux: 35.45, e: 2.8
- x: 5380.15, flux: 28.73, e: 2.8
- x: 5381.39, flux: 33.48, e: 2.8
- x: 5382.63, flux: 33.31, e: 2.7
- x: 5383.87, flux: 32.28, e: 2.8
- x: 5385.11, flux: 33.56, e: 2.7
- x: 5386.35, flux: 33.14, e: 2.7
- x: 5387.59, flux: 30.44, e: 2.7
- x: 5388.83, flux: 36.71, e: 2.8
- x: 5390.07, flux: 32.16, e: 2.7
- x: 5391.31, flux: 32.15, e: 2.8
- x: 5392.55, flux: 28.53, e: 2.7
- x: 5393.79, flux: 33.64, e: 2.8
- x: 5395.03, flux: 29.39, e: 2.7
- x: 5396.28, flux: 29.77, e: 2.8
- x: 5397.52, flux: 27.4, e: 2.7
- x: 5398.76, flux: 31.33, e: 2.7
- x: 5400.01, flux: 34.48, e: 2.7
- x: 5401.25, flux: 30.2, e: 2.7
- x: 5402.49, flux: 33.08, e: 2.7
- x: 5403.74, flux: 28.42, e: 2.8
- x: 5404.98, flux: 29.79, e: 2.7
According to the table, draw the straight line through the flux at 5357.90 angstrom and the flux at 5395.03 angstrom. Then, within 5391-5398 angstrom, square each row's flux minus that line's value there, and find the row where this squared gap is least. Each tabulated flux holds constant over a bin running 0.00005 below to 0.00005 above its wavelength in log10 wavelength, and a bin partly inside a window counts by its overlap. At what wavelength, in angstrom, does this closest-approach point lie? 5395.03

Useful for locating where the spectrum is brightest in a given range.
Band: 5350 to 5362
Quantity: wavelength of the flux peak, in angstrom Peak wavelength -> 5351.73 angstrom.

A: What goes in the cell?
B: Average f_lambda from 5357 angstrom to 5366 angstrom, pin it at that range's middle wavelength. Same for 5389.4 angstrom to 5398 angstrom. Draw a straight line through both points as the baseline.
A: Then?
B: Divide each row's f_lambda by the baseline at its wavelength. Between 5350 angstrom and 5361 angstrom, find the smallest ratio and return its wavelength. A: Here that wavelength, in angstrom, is 5354.20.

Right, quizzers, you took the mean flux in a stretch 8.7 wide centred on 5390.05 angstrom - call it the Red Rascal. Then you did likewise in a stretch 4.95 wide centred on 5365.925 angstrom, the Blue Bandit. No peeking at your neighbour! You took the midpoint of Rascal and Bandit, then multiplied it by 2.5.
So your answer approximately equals 76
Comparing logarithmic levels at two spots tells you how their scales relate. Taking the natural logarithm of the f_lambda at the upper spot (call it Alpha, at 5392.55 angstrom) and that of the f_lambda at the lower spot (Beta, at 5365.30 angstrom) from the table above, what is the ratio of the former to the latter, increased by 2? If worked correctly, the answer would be 2.98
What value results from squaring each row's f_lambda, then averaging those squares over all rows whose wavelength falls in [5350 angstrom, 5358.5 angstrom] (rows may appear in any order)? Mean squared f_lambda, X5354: 891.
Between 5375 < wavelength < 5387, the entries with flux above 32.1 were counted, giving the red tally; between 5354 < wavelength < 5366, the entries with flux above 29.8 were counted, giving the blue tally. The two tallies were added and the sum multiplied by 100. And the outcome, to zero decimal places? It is 800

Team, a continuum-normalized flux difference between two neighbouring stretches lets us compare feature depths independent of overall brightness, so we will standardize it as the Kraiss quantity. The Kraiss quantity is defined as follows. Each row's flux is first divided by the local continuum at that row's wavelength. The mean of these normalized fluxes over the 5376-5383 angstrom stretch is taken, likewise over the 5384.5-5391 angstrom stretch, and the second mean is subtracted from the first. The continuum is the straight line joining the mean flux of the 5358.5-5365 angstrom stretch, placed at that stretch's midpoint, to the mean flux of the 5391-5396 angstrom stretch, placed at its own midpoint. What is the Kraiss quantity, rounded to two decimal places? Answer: -0.02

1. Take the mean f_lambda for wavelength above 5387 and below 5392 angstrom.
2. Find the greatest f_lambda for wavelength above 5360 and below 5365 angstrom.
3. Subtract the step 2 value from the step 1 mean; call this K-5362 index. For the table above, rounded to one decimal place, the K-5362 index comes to 3.1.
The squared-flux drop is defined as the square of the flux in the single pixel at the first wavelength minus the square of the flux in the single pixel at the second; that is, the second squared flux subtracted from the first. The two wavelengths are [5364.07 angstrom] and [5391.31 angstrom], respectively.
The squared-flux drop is -270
